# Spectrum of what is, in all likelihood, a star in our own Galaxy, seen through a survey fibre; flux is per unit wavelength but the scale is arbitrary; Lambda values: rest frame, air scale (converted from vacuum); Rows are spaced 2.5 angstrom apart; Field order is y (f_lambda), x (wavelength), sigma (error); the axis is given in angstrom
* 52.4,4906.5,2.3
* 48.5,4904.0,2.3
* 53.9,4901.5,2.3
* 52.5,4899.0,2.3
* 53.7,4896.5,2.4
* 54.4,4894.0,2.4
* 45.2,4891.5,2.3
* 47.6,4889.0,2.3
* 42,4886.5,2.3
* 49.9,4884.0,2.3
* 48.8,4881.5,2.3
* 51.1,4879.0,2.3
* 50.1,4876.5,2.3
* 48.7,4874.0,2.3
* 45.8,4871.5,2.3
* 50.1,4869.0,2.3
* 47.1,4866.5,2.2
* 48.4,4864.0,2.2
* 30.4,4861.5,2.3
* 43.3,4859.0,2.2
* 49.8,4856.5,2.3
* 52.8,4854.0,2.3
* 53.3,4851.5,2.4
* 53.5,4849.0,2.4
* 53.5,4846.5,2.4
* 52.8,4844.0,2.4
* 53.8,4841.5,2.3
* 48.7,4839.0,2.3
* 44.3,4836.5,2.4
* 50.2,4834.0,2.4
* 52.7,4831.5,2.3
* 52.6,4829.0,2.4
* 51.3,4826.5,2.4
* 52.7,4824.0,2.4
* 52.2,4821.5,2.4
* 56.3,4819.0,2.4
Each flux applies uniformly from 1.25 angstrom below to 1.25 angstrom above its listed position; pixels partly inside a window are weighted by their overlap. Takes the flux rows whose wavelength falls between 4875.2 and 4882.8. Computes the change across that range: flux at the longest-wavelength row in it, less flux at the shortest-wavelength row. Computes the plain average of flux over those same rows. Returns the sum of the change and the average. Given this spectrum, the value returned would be 48.7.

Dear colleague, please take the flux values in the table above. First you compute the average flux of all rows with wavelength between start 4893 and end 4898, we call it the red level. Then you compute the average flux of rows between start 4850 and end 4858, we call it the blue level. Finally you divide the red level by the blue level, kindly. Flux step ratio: 1.04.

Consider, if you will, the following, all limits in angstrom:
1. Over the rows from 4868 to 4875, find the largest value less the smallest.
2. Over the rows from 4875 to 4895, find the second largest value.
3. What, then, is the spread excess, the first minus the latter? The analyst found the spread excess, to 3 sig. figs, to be -46.8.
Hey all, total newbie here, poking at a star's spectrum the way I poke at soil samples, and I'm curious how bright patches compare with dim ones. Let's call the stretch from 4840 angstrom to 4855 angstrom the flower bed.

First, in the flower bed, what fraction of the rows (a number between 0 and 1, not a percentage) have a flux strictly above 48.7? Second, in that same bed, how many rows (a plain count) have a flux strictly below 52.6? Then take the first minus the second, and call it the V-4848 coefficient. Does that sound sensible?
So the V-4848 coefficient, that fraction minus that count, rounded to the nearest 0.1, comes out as 1.0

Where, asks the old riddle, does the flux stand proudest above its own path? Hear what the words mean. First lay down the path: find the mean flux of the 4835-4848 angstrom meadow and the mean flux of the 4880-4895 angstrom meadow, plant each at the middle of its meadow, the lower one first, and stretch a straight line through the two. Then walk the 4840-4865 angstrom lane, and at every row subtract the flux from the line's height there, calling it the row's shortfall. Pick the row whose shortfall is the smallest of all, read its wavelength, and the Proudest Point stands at 4849.0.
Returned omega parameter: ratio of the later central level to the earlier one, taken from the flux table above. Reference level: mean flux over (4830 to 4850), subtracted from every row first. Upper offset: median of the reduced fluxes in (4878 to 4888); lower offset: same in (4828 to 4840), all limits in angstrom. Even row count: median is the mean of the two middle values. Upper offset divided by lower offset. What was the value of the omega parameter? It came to 1.9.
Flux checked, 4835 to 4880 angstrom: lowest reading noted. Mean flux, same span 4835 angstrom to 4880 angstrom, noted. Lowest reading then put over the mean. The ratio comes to 0.624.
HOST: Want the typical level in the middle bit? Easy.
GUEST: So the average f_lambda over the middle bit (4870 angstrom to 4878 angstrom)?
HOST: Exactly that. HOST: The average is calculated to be 48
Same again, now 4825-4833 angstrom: 52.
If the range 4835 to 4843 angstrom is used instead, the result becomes 49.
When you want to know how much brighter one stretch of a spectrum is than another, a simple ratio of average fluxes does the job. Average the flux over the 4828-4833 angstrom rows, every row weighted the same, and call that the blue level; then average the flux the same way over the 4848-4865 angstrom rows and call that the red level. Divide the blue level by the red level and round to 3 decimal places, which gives 1.112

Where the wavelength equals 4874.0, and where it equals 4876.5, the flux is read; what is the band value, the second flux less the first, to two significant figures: 1.4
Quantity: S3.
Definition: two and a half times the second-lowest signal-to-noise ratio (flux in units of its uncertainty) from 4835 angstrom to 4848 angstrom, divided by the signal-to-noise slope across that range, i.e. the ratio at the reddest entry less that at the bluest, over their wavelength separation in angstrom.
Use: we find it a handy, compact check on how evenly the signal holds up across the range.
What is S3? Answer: 138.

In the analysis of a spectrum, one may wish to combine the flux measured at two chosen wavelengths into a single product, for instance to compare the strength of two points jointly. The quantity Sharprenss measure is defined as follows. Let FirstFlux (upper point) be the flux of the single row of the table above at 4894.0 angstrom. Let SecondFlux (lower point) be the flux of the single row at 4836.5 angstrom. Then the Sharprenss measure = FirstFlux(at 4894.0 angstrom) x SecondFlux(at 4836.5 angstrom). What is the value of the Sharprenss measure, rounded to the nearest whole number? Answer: 2410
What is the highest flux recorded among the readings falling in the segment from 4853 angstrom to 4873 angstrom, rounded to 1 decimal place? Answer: 52.8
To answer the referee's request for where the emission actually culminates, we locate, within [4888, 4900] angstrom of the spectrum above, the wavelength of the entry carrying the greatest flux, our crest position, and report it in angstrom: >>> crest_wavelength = 4894.0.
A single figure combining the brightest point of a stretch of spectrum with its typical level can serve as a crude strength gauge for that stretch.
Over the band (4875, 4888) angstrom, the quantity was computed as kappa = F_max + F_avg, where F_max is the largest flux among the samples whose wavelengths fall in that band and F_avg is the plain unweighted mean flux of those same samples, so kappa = 99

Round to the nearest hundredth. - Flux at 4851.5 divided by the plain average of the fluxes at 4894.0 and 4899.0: 1.00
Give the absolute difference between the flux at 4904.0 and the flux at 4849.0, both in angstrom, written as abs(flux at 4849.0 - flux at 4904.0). 5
